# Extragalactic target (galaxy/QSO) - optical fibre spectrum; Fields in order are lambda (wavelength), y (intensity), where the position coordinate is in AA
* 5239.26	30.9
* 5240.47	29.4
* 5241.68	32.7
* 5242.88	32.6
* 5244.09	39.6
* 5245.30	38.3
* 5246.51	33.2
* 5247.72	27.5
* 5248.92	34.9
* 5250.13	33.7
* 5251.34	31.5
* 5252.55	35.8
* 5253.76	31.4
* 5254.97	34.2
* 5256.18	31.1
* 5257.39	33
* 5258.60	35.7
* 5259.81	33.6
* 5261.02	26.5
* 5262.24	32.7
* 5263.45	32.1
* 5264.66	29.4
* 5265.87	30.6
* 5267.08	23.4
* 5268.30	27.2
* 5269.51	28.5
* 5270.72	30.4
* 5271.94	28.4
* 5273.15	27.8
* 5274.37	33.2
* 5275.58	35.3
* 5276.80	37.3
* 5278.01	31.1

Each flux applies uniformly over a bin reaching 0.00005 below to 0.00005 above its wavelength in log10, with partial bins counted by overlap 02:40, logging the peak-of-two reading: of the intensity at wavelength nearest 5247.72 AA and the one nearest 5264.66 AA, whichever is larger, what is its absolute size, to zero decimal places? 29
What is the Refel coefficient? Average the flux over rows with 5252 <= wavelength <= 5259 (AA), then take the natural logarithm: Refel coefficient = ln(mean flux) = 3.51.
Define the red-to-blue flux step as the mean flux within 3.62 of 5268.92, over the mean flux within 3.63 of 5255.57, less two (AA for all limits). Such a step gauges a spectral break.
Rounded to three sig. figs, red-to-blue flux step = -1.16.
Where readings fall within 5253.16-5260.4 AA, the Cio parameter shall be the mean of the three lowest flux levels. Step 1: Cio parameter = 32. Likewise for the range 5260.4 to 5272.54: 26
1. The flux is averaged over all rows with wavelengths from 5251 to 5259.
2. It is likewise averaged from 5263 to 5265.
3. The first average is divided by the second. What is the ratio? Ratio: 1.08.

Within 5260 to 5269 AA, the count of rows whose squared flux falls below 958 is 5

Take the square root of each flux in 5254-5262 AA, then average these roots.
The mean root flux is 5.68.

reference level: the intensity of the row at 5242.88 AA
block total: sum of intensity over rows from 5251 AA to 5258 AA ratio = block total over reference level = 6.0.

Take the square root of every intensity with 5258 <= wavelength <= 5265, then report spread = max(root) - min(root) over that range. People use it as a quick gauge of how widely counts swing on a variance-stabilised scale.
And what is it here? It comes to 0.83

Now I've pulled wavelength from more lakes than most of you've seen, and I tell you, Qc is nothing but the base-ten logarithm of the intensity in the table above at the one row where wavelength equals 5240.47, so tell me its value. 1.47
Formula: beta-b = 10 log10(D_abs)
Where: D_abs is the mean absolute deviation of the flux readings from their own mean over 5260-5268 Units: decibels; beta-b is 4.4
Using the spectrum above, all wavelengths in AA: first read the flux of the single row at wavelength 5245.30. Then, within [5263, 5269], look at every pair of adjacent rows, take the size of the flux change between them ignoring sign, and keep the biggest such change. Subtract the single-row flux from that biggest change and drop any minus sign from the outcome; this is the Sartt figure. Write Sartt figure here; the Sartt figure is 31.1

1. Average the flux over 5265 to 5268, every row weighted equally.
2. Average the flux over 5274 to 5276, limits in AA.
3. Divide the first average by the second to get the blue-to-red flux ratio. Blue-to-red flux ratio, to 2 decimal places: 0.79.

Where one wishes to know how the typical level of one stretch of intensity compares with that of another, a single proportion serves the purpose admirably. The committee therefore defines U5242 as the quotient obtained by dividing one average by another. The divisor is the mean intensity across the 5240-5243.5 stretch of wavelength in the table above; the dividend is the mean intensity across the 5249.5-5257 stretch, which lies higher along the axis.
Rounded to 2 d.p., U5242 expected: 1.04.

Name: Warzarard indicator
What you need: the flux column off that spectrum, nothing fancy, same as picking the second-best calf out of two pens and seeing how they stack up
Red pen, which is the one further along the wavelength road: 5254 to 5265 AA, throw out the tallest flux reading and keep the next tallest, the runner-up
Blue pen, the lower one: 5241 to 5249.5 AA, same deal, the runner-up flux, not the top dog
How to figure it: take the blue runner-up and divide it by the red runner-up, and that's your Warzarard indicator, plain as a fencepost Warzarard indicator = 1.12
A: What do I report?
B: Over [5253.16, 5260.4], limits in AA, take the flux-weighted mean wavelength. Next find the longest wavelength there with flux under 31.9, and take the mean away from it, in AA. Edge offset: -0.7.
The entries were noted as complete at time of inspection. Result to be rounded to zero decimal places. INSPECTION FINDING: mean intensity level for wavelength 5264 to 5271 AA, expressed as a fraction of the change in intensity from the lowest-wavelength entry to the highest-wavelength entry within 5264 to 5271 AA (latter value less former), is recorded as 28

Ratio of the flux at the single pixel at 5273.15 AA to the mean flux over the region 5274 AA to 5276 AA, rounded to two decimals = 0.81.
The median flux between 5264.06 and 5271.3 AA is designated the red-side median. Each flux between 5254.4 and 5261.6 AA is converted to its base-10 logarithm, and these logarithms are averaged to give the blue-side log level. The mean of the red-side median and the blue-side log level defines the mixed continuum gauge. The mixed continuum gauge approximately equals 15.2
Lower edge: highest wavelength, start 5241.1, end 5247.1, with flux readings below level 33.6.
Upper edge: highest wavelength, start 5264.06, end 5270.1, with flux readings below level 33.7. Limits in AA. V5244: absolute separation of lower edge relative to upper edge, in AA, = 23.0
